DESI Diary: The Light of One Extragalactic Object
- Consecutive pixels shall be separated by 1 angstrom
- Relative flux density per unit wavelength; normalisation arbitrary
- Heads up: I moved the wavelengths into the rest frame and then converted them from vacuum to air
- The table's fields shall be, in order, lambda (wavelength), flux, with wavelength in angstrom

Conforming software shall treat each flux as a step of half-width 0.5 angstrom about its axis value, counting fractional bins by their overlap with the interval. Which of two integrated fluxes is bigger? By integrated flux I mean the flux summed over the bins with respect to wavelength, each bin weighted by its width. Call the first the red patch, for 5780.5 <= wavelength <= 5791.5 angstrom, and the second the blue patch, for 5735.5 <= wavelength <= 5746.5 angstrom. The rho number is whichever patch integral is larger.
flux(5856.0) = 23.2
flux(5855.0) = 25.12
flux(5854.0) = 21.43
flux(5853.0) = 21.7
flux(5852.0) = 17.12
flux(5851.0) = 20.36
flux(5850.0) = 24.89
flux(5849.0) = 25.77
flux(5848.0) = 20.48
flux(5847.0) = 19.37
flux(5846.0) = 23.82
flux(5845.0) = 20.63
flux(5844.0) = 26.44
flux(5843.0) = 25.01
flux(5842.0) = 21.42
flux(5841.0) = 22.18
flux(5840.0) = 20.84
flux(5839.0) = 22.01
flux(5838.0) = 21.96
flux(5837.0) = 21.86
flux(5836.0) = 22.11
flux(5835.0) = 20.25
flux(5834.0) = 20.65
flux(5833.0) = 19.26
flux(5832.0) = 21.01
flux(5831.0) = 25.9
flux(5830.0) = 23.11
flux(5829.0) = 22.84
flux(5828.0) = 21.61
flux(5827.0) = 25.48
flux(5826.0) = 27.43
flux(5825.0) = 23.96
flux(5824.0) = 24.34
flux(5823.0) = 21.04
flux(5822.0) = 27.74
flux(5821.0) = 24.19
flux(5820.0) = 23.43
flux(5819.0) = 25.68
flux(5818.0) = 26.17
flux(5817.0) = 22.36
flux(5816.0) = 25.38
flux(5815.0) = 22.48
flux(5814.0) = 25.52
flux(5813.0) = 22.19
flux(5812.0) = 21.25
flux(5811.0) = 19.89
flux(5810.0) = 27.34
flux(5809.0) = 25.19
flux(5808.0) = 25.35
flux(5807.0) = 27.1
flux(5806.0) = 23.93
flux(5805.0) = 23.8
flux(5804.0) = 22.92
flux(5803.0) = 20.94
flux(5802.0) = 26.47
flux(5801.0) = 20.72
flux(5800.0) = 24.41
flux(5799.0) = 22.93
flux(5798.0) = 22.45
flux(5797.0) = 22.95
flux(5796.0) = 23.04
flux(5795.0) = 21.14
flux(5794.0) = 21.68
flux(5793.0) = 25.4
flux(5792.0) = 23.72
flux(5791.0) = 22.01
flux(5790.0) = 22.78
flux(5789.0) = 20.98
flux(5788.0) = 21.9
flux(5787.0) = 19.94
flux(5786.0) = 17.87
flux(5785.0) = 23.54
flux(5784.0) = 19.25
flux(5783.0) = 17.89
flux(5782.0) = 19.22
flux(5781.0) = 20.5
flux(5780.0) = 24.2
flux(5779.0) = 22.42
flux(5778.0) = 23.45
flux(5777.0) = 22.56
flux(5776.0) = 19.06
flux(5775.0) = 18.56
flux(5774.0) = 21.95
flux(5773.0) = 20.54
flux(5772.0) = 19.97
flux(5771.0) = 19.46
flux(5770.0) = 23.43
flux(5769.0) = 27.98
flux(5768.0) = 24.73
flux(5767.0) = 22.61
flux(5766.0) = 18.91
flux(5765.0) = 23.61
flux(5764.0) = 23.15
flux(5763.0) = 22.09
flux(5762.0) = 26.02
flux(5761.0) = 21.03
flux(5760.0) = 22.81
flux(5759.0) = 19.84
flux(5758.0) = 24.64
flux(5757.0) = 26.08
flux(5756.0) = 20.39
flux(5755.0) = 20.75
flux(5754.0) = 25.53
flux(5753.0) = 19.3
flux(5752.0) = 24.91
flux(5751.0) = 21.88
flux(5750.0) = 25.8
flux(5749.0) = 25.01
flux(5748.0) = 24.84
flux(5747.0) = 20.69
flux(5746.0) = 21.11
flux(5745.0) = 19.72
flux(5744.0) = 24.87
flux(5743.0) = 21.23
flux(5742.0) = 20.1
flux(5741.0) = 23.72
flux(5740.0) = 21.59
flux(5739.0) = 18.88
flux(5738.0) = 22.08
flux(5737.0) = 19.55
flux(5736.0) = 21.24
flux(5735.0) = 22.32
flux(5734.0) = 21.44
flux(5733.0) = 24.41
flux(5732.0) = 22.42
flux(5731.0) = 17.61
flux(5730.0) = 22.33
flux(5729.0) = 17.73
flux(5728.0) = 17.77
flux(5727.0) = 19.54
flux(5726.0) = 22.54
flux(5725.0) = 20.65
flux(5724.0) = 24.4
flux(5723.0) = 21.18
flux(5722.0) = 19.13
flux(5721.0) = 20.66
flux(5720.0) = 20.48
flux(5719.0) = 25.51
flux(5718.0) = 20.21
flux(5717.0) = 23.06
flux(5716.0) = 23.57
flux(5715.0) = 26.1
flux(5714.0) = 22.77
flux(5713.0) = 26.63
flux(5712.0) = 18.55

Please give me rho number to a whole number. 234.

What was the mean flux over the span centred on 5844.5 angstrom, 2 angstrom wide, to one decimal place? 23.5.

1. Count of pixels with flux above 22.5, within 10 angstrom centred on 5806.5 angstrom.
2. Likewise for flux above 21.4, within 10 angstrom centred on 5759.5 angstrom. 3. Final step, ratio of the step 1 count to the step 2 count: 1.33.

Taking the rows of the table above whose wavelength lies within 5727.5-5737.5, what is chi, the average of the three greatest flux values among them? 23.1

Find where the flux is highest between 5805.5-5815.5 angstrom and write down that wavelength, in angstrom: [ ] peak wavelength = 5810.0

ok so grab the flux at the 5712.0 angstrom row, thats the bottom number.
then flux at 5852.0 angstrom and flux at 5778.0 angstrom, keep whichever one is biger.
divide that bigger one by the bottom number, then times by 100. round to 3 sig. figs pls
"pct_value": 126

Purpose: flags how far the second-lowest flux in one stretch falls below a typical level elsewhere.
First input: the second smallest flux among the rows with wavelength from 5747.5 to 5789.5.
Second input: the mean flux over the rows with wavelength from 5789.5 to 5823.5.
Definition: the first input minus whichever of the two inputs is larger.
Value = -5.7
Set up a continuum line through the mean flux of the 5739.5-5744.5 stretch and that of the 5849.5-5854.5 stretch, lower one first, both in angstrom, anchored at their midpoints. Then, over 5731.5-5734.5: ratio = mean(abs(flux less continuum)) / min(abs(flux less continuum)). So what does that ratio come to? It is 113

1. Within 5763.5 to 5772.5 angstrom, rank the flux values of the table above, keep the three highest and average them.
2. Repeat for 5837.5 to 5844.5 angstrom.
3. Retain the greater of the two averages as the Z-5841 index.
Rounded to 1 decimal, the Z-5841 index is 25.4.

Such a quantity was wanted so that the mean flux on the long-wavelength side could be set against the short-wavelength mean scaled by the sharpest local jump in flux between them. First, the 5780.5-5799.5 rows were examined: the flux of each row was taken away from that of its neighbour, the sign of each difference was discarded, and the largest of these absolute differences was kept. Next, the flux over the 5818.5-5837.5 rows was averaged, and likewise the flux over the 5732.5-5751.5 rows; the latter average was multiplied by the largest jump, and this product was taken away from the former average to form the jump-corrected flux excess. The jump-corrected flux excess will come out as -102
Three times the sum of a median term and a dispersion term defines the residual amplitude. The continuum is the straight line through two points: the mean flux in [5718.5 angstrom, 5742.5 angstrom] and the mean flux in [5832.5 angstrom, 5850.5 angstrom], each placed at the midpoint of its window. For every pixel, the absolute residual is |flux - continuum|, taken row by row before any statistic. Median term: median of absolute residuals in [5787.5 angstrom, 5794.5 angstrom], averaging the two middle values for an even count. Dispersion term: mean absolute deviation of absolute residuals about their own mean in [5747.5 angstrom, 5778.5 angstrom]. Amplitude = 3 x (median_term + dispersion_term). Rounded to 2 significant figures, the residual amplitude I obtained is 5.8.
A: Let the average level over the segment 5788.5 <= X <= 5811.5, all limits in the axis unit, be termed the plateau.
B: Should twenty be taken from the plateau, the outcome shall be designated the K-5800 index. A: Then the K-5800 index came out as 3.4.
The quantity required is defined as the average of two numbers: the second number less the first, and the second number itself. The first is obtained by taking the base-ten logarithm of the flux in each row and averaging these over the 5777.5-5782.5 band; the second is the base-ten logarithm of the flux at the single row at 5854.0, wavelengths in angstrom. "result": 0.661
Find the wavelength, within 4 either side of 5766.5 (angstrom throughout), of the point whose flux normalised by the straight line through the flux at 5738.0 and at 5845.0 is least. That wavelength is 5766.0 angstrom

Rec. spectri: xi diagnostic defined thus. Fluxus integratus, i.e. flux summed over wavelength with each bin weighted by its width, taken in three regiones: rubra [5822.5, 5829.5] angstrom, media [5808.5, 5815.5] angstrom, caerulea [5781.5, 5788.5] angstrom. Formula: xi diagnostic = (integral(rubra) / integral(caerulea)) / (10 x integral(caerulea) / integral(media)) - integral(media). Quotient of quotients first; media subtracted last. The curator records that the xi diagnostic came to -164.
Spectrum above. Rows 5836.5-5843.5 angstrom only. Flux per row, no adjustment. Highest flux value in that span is 25.01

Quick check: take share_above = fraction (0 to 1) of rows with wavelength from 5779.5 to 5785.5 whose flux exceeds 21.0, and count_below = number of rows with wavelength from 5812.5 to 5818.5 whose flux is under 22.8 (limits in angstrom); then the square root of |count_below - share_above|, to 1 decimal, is 1.6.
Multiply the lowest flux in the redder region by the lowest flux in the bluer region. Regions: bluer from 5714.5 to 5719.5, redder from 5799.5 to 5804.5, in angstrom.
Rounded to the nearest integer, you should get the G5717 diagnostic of 419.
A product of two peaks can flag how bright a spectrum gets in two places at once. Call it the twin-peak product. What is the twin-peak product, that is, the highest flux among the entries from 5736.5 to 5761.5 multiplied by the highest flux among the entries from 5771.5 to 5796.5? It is 662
